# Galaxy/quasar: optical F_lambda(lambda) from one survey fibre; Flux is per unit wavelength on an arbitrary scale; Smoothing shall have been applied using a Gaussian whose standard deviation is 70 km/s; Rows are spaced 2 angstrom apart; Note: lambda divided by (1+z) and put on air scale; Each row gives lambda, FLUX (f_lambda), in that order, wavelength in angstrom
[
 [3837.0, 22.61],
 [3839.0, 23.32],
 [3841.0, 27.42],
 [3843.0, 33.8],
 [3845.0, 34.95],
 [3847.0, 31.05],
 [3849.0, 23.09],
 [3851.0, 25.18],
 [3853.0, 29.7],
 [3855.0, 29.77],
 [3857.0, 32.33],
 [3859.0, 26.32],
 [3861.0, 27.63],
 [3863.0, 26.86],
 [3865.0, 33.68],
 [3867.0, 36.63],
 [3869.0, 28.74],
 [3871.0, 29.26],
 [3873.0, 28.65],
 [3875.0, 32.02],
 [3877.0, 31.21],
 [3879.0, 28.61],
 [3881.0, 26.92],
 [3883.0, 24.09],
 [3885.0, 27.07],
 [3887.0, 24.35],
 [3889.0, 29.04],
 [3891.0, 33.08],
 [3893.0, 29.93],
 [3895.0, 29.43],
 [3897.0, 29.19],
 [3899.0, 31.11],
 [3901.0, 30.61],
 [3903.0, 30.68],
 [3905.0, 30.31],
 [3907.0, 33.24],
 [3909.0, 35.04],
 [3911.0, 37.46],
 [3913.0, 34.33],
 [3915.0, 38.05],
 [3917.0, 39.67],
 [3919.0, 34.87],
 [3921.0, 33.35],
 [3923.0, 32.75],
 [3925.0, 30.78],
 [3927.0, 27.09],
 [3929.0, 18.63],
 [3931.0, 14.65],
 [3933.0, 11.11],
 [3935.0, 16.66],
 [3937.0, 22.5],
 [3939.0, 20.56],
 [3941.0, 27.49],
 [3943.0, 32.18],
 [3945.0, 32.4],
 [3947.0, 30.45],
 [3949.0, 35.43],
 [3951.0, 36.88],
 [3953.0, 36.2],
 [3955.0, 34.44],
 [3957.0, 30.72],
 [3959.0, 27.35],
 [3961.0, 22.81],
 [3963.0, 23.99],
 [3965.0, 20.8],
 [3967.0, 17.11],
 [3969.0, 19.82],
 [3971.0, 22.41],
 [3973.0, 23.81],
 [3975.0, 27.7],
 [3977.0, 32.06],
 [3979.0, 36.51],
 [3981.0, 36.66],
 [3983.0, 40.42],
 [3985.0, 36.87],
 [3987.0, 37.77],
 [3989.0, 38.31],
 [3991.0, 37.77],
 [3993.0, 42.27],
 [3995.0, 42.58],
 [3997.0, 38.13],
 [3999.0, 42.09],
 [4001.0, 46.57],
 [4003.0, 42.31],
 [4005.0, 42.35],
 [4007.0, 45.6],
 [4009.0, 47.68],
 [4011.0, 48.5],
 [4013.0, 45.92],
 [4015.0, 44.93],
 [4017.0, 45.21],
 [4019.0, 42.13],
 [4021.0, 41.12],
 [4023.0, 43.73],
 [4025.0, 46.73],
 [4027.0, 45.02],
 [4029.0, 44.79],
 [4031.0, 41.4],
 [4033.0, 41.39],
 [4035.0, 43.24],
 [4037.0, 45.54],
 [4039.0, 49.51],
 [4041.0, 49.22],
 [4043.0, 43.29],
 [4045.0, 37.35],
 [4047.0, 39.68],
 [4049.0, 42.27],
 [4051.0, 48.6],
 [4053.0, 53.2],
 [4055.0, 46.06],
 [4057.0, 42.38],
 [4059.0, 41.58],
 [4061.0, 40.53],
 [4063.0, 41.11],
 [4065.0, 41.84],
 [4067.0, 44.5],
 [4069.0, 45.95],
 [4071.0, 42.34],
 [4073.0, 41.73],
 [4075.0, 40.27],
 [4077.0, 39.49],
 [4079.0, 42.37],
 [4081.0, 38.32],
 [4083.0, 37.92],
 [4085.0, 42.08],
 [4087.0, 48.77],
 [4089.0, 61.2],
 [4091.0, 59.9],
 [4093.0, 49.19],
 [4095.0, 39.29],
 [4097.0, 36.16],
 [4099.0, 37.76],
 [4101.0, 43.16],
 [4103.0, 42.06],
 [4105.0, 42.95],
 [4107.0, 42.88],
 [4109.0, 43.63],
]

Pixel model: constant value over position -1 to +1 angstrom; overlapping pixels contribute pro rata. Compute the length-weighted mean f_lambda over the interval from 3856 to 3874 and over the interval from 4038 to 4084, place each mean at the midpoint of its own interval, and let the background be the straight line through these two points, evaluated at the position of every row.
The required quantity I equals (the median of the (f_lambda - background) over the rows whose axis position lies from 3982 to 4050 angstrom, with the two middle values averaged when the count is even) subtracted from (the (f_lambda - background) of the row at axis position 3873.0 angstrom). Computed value -5.1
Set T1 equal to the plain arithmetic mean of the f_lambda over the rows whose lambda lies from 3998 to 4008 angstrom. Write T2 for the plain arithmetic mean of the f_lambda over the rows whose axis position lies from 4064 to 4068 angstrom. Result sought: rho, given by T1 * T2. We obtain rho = 1890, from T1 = 43.8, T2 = 43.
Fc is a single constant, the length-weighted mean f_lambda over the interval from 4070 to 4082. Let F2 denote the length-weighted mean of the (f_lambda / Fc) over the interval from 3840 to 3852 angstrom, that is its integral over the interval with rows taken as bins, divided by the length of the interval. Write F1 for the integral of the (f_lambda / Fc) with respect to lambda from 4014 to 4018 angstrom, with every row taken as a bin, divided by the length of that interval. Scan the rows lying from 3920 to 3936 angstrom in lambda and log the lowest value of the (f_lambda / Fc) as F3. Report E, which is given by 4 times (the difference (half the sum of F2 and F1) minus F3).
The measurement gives 2.6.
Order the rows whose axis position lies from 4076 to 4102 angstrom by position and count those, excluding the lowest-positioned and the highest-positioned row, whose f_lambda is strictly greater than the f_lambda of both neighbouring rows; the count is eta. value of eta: 2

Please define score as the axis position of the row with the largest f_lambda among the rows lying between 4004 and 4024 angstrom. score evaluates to 4011.0 angstrom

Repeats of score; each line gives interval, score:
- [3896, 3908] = 3907.0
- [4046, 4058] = 4053.0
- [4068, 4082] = 4069.0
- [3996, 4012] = 4011.0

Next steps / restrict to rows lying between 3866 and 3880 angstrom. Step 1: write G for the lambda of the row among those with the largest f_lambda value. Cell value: 3867.0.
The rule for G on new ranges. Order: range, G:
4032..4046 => 4039.0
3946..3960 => 3951.0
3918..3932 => 3919.0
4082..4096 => 4089.0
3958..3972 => 3959.0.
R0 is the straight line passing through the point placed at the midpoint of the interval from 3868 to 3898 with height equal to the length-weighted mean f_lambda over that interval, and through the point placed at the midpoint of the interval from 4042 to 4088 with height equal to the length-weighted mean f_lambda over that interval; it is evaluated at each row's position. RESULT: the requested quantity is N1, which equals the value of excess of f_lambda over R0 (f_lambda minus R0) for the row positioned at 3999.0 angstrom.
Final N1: 4.5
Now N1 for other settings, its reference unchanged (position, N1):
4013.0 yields 7.2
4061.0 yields -1.8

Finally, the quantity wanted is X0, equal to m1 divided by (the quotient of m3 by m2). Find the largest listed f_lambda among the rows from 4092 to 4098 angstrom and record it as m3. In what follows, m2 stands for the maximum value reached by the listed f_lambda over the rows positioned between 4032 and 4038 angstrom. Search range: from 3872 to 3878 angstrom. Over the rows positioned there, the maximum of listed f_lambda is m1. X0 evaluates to 30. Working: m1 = 32.02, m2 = 45.54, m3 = 49.19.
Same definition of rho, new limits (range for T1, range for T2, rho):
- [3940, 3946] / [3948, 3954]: 1110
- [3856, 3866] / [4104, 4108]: 1260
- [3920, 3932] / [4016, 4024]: 1128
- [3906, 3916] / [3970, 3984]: 1117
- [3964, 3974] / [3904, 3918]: 737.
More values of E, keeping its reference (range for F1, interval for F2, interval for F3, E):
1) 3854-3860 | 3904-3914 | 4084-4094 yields -1.0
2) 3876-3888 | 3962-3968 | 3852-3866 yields -0.2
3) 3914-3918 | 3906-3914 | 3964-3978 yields 1.9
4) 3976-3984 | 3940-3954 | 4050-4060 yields -0.7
